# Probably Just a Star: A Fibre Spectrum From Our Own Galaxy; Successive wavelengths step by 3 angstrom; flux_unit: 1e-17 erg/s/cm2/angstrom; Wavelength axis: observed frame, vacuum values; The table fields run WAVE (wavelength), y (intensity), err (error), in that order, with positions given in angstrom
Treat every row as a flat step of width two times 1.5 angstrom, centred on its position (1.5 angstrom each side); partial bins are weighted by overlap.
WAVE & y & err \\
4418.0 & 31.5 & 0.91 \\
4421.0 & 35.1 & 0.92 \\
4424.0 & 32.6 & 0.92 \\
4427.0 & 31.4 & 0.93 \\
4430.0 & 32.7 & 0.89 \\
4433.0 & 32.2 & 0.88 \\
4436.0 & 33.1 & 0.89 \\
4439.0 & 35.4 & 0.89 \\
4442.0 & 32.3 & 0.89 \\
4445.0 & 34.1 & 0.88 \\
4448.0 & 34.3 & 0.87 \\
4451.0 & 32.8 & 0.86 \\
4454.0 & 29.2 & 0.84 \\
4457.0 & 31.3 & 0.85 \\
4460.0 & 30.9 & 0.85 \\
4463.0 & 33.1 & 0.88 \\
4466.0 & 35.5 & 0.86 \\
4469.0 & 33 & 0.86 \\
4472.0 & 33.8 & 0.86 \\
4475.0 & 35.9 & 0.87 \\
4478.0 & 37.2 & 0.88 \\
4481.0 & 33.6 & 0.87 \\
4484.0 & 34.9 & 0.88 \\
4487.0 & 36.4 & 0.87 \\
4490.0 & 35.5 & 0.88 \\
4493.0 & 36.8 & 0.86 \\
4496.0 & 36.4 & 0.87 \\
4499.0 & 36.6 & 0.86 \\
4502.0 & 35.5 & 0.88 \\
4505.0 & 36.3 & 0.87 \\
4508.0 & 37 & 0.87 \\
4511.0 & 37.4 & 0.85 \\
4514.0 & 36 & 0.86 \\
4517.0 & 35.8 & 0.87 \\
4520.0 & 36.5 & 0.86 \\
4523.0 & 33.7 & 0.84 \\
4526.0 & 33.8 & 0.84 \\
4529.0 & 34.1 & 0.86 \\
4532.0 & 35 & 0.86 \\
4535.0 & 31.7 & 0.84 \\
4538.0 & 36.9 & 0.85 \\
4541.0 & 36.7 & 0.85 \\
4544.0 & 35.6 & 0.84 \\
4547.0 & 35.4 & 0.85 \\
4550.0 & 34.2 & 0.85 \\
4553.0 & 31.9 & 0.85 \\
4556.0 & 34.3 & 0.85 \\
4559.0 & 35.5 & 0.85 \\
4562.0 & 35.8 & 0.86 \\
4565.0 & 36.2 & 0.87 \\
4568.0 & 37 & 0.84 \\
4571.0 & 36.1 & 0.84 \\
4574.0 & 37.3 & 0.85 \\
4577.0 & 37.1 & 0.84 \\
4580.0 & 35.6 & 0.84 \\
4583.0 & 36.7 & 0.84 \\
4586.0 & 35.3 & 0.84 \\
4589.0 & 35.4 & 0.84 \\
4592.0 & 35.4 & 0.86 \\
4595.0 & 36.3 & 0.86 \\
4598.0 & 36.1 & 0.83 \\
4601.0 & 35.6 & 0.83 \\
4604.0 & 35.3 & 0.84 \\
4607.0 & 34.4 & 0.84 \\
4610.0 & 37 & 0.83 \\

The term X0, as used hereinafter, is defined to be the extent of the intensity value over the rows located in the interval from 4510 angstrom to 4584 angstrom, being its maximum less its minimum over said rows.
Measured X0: 5.7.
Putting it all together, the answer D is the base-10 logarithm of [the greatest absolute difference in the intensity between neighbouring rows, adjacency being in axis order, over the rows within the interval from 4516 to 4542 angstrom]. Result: 0.7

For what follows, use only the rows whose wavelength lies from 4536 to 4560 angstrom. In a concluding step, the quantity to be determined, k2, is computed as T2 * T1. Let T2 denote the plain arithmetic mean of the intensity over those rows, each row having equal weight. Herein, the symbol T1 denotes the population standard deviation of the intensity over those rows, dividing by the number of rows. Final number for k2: 53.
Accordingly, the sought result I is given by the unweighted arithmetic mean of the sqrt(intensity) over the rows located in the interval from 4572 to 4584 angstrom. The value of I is 6.06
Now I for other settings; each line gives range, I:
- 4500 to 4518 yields 6.03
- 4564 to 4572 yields 6.04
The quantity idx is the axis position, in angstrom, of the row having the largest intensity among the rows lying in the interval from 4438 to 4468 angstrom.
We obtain 4466.0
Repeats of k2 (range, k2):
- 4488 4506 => 18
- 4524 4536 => 41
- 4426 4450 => 41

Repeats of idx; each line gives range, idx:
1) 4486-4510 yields 4508.0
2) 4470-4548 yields 4511.0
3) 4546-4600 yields 4574.0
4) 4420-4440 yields 4439.0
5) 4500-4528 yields 4511.0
